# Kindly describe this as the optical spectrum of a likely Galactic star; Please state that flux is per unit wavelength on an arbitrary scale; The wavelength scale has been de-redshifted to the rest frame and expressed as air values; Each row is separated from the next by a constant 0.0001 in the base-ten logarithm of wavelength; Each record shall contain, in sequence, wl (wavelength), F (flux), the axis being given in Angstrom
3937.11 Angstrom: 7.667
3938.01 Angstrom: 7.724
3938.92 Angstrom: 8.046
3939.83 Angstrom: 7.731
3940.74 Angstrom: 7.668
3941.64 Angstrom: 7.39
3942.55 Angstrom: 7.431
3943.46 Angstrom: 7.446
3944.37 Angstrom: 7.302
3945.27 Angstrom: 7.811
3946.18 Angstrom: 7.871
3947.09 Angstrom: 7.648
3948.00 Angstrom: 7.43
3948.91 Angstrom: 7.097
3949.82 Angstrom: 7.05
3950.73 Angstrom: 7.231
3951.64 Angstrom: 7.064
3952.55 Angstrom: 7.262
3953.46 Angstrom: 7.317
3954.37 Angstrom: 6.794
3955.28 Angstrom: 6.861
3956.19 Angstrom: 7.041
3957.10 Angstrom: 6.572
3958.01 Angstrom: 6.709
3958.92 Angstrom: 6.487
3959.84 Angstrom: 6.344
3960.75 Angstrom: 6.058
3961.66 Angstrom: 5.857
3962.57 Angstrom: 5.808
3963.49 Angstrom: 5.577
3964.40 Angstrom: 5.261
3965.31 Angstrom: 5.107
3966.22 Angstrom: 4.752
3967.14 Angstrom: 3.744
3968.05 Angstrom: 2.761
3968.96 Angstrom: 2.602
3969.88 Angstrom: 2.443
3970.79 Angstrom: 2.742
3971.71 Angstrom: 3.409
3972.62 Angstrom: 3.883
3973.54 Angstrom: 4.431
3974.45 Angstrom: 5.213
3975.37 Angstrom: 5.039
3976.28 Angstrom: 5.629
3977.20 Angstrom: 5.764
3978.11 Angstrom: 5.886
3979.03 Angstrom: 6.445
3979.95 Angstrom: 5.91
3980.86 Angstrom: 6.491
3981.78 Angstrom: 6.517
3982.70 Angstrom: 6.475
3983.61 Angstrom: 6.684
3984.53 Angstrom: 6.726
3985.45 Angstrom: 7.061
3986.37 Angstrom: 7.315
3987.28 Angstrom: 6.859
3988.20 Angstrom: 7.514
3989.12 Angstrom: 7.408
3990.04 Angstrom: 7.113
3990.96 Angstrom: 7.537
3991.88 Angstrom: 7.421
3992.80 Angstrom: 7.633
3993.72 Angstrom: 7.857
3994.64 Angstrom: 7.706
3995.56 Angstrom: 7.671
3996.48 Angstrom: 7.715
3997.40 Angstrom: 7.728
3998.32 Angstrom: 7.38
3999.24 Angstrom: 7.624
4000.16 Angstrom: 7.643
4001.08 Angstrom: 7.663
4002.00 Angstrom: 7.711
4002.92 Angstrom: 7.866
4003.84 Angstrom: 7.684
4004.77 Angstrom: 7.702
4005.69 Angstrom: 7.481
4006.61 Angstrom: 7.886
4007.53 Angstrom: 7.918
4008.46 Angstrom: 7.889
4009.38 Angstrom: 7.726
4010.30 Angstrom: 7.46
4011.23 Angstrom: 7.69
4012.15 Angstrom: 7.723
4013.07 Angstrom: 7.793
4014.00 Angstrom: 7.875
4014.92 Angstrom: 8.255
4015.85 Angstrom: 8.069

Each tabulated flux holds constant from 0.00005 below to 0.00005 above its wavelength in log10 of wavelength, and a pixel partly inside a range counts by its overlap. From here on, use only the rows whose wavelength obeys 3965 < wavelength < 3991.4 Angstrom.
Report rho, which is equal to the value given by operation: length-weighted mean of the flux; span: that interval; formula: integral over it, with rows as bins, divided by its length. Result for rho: 5.5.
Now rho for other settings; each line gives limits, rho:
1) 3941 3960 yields 7.2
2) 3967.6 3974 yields 3.2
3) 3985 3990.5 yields 7.2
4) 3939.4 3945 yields 7.5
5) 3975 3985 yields 6.2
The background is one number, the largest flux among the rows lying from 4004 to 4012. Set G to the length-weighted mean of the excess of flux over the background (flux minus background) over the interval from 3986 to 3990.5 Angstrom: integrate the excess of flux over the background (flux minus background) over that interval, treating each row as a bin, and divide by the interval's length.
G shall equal -0.7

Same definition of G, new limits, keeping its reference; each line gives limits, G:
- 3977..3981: -1.8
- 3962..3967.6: -2.9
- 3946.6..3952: -0.7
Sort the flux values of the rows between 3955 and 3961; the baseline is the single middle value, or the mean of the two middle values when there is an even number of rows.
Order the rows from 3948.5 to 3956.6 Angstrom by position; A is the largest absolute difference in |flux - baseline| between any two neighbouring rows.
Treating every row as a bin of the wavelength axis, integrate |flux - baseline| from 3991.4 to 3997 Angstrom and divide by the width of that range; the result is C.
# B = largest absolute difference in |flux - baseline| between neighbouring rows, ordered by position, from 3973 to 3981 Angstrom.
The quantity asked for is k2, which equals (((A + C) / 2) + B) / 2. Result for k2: 0.8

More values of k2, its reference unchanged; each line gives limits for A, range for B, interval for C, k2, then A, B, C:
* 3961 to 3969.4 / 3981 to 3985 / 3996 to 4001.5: 0.5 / 1.01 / 0.0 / 1.05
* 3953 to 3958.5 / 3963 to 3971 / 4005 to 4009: 0.9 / 0.52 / 1.0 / 1.22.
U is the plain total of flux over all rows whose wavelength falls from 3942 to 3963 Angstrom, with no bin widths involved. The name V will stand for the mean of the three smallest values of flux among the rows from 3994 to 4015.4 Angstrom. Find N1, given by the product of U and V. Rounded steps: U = 160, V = 7.4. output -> 1194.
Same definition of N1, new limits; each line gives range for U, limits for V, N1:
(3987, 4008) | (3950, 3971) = 454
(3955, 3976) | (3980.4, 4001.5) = 745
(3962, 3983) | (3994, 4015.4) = 832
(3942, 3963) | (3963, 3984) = 417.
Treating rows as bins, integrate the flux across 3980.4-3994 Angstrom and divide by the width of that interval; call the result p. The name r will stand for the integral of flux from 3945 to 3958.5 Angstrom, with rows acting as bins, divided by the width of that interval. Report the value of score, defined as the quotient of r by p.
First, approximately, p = 7.1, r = 7.17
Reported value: 1.0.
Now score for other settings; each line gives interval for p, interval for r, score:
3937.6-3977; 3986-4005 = 1.2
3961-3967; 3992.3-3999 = 1.4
